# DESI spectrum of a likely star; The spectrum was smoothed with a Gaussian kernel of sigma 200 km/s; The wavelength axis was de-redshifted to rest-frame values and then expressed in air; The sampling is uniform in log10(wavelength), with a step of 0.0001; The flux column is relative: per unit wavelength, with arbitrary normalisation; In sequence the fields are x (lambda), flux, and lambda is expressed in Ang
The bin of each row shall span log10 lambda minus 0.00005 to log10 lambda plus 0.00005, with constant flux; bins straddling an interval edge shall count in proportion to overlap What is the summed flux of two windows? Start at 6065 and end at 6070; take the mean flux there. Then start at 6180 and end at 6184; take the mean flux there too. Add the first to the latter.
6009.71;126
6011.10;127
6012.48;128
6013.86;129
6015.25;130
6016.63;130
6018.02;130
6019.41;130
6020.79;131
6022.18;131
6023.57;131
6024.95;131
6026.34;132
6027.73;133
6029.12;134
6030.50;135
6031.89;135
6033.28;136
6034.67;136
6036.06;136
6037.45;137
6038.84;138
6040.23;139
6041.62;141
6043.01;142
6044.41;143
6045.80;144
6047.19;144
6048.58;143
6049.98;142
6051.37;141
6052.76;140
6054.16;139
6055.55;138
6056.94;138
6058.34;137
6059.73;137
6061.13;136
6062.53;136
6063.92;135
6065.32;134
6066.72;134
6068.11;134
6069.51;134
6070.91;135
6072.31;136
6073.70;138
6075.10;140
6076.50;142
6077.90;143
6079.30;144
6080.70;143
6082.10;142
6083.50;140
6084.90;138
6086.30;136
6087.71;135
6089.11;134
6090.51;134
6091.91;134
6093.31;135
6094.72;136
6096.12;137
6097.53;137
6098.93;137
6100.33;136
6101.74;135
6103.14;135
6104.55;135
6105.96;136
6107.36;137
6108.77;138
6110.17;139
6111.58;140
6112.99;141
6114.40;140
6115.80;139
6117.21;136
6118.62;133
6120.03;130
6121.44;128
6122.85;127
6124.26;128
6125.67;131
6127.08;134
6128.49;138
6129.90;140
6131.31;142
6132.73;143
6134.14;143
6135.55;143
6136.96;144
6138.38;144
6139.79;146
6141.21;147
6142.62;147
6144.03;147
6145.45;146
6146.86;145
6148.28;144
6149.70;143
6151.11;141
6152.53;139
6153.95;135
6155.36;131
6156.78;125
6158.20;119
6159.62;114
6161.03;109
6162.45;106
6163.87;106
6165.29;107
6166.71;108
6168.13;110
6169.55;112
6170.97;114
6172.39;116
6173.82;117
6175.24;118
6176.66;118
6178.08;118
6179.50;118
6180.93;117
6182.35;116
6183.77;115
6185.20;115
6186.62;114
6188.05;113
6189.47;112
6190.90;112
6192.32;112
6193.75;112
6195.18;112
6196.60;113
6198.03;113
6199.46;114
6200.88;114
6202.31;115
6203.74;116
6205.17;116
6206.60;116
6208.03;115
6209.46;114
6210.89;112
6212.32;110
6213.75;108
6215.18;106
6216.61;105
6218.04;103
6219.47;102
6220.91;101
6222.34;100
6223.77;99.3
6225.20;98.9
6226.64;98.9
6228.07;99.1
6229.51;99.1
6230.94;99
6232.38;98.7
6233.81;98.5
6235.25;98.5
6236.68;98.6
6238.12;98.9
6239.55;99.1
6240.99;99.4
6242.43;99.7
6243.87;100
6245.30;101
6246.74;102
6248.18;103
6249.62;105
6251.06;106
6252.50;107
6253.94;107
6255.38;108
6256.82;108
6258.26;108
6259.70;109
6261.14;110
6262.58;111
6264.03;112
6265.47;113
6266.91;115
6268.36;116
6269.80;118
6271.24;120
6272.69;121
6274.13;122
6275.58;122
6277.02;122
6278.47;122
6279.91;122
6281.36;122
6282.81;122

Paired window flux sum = 250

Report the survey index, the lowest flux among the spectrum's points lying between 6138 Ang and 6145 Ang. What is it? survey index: 144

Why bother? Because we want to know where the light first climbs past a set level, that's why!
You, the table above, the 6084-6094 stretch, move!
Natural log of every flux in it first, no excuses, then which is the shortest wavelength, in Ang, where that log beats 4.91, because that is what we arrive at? 6084.90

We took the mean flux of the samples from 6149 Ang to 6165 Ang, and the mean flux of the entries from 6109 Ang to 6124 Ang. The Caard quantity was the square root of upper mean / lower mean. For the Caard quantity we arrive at 0.96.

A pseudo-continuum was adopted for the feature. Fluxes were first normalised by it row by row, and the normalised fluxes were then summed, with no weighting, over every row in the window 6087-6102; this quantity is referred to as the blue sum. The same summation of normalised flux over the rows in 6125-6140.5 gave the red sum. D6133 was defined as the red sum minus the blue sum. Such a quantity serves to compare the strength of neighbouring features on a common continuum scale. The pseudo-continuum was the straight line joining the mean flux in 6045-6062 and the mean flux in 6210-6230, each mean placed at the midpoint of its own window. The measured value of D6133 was 1.3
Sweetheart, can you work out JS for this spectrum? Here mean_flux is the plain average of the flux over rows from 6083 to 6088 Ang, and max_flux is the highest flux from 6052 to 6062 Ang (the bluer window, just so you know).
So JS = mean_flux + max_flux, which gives 277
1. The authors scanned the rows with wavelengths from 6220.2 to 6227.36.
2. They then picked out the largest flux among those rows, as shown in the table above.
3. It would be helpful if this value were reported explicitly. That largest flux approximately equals 101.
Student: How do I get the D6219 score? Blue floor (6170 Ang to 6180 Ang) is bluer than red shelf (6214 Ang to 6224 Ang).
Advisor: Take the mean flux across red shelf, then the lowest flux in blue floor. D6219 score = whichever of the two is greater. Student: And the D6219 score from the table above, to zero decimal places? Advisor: 114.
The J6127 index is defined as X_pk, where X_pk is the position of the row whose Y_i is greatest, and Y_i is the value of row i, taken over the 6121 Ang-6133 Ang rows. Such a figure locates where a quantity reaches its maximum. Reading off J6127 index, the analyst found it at 6132.73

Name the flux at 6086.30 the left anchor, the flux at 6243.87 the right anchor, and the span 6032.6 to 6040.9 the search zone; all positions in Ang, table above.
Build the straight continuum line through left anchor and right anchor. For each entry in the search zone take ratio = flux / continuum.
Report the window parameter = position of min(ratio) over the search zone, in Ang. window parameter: 6033.28 Ang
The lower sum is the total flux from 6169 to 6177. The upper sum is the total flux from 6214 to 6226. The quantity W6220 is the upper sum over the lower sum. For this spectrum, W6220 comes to 1.2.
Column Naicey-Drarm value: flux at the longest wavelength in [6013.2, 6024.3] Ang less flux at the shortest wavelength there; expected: 2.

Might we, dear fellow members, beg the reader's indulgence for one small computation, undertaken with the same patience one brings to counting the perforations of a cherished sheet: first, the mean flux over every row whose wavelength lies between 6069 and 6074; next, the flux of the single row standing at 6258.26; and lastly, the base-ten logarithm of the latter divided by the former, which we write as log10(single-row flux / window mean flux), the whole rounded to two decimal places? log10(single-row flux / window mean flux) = -0.10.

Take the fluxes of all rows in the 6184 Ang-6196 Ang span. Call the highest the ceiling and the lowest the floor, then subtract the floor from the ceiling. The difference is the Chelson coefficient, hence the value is 3.0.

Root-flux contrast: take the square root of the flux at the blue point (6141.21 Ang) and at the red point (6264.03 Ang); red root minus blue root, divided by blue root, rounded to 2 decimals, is -0.13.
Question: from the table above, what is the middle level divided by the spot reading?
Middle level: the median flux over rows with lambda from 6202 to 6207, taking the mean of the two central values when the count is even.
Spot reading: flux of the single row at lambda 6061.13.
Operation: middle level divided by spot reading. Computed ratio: 0.85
